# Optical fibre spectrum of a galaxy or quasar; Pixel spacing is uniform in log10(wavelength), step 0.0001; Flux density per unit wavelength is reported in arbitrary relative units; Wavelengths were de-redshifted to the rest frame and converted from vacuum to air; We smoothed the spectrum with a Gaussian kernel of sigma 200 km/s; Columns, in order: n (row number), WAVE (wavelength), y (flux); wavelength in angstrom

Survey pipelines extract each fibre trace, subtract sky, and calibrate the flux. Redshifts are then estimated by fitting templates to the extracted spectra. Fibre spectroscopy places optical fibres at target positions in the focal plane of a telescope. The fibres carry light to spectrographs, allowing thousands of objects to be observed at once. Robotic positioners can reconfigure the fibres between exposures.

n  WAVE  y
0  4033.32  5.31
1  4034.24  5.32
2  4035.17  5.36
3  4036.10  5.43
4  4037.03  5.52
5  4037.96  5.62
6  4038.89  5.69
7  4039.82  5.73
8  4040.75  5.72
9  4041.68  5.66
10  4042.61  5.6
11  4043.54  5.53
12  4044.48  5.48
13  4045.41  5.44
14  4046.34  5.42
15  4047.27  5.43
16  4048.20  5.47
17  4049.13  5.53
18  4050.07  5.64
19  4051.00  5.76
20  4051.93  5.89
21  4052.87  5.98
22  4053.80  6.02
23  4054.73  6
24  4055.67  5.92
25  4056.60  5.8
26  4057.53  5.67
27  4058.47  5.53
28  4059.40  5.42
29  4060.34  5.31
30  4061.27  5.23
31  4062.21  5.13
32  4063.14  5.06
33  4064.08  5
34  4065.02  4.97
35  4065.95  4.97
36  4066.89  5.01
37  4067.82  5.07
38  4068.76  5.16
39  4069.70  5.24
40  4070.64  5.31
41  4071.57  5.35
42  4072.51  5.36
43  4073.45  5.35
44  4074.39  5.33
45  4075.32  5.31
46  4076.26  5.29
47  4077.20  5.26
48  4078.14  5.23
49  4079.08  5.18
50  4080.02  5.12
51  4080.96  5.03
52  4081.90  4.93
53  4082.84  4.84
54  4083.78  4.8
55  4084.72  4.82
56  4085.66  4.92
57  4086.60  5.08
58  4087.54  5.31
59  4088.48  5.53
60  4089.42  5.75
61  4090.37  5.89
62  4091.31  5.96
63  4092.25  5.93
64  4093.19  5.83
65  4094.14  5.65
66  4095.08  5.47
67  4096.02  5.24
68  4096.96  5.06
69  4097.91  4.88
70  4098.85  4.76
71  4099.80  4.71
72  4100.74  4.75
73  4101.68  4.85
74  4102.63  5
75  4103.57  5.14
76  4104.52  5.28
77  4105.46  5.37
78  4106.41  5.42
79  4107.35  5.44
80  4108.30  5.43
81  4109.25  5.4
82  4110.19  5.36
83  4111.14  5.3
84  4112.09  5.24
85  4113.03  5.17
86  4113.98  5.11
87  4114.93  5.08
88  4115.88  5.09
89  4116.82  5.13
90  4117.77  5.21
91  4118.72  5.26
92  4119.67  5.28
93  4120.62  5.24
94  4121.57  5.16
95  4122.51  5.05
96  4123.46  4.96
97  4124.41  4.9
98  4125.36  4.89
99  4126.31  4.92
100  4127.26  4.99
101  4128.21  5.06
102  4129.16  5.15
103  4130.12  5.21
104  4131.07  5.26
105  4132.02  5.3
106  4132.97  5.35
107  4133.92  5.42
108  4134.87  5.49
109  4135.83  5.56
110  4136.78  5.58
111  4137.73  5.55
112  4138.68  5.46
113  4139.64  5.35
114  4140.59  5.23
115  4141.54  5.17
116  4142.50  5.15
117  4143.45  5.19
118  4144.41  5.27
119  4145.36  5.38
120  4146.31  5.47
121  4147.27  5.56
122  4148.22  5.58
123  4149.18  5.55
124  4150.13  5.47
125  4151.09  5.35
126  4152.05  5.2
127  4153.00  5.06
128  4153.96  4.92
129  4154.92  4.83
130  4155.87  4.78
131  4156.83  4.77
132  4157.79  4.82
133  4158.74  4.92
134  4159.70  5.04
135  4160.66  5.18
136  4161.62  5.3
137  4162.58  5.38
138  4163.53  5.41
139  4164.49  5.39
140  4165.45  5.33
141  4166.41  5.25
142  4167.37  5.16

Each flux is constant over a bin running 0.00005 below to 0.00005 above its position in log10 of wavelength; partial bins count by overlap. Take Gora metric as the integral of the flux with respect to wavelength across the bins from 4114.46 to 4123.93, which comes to 49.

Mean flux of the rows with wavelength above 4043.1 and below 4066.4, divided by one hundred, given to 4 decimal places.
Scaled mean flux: 0.0550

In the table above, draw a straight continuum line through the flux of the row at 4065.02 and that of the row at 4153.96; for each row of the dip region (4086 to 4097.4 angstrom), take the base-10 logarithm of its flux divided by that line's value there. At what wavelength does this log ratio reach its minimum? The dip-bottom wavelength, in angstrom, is 4096.96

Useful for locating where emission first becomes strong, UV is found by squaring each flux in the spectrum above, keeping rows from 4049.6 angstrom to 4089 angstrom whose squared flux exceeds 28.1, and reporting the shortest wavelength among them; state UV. 4050.07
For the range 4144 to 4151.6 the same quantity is 4145.36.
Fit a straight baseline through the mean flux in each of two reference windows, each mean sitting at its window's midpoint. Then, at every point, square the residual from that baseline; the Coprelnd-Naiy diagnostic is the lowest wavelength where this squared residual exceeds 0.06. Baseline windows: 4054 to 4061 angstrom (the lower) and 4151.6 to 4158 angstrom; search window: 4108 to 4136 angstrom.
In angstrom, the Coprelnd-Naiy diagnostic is 4124.41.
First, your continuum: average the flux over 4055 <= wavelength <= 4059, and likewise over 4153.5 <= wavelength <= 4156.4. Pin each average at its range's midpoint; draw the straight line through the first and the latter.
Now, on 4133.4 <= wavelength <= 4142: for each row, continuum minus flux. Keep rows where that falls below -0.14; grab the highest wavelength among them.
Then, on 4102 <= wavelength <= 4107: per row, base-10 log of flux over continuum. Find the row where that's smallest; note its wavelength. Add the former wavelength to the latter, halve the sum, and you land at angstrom 4122.1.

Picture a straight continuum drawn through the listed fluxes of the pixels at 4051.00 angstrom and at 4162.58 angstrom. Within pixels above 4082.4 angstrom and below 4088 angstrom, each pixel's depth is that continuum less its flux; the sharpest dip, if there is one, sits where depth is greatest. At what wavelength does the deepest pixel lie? 4083.78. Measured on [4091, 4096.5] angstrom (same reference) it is 4096.02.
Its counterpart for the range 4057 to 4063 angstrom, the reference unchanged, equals 4062.21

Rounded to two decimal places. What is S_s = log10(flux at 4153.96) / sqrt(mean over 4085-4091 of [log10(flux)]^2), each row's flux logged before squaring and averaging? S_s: 0.94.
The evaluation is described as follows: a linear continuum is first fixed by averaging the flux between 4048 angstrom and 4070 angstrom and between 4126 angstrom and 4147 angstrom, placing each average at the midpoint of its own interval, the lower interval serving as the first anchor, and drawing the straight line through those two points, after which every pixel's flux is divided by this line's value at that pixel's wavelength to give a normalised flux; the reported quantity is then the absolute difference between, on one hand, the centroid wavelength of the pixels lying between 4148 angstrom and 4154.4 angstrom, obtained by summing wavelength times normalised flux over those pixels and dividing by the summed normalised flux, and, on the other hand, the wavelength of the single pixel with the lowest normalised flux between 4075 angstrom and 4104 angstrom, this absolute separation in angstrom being 51.2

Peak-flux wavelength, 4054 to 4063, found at 4054.73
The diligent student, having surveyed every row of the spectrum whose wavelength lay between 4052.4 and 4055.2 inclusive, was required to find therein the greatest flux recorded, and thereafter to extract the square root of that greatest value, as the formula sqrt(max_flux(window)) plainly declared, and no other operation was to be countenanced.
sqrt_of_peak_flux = 2.45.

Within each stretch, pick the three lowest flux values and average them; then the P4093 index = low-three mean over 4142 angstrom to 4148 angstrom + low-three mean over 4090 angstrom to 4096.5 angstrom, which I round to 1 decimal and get 10.7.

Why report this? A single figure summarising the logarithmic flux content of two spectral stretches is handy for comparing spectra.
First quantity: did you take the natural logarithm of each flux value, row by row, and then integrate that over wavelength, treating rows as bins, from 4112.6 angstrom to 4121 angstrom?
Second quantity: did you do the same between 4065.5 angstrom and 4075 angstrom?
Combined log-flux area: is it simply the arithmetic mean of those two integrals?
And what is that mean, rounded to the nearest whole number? 15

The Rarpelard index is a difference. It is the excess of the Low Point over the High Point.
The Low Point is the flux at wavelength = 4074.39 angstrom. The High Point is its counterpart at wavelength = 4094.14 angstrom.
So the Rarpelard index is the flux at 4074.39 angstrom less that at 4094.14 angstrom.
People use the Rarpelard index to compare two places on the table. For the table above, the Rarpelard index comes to -0.32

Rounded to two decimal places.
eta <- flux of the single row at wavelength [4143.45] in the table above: 5.19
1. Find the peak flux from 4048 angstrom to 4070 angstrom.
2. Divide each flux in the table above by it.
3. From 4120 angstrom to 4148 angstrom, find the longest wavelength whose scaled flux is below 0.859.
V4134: 4142.50 angstrom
